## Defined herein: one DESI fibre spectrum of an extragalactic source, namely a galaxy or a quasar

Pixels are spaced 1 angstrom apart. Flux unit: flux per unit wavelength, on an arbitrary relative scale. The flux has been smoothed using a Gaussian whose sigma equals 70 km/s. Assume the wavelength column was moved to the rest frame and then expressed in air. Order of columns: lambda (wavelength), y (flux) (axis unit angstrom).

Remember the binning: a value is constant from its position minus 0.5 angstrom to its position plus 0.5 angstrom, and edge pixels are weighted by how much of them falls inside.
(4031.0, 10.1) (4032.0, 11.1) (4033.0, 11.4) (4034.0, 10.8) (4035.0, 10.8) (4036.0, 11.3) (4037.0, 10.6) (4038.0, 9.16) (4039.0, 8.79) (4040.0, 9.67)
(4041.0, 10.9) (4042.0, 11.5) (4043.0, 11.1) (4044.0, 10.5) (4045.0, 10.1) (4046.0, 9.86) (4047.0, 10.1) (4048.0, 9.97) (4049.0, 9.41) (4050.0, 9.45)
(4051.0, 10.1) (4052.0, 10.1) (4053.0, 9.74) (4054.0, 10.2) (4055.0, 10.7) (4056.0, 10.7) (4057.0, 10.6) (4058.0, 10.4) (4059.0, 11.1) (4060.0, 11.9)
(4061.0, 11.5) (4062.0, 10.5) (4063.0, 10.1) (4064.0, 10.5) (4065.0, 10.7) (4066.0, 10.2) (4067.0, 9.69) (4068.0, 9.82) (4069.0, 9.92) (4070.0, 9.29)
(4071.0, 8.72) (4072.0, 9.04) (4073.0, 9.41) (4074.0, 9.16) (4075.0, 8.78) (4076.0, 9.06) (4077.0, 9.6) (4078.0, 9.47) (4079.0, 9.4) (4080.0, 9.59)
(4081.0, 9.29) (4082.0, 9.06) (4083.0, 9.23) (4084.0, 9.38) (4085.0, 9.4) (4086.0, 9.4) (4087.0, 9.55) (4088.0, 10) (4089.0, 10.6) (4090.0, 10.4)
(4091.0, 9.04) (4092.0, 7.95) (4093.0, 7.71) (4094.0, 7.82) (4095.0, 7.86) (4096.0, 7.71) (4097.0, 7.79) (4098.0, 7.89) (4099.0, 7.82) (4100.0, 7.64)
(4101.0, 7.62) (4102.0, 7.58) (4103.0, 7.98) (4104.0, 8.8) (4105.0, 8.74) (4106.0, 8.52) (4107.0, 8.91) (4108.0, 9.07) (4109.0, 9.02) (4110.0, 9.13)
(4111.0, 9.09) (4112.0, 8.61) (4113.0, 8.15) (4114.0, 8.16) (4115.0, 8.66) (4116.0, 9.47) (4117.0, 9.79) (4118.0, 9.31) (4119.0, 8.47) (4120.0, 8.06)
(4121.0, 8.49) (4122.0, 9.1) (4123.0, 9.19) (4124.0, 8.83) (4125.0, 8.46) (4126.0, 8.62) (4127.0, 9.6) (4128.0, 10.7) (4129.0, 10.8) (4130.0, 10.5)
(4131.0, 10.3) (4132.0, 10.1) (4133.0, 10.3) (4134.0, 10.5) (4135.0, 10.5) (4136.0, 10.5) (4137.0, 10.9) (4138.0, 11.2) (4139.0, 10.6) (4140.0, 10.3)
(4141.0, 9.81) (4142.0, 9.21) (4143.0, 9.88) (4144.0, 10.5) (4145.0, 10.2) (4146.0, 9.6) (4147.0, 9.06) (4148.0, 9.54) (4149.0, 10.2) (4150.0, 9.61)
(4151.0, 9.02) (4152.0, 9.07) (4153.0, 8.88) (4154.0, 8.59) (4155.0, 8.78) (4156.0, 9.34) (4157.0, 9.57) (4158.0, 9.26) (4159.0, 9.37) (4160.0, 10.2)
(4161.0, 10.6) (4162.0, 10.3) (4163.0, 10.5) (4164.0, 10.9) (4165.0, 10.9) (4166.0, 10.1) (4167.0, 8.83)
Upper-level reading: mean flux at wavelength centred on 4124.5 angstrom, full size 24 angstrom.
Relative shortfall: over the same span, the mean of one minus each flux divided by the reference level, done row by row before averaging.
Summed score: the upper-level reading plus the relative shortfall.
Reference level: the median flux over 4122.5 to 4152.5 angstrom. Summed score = 9.5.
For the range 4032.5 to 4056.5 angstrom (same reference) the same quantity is 10.3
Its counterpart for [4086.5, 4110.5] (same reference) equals 8.7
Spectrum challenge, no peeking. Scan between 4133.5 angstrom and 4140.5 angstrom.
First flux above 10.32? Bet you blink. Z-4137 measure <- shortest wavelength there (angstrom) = 4134.0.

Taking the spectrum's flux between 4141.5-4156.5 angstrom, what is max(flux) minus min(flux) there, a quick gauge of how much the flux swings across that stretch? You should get 1.9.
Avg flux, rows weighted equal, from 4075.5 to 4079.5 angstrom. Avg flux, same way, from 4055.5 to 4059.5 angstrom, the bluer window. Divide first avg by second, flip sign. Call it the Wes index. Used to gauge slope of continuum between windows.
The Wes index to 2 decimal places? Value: -0.88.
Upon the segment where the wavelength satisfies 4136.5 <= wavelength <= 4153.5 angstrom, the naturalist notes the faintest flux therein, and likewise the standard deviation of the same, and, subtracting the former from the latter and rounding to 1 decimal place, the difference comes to -8.2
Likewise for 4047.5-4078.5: -8.0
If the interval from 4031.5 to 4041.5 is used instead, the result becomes -7.9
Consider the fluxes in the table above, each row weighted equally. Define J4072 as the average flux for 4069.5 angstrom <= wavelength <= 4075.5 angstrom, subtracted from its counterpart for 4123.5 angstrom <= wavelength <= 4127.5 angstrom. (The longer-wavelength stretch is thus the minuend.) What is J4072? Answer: -0.19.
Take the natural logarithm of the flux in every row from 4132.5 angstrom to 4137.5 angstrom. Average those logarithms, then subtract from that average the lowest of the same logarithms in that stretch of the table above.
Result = 0.02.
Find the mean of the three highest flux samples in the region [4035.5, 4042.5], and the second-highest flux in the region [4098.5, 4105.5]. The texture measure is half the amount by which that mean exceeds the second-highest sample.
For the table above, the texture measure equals 1.2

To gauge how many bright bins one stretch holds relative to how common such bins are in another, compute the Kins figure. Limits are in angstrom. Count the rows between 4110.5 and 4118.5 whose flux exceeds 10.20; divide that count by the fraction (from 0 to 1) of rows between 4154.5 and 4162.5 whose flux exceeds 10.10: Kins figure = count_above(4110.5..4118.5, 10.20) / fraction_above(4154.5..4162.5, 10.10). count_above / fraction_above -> 0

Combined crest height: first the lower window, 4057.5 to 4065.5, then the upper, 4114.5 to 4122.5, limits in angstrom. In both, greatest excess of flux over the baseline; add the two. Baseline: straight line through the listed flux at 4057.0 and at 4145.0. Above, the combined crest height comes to 0.8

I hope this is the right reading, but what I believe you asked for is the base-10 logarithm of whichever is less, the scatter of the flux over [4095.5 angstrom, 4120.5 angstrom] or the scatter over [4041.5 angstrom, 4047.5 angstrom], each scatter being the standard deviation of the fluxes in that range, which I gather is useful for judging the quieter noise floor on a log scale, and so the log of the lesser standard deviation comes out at -0.2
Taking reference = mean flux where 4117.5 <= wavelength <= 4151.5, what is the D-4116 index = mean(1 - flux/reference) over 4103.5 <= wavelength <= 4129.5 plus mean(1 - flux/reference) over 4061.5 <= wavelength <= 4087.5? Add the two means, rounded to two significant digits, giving 0.10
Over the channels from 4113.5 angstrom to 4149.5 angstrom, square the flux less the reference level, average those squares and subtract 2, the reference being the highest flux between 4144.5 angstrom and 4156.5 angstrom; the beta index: -1.0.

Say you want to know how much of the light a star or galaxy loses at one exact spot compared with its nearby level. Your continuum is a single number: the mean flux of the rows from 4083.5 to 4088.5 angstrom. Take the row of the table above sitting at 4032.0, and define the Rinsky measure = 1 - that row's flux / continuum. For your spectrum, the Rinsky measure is -0.16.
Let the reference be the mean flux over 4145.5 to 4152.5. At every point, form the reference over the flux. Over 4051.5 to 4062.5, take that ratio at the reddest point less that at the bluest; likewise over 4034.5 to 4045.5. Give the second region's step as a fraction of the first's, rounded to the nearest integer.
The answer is -2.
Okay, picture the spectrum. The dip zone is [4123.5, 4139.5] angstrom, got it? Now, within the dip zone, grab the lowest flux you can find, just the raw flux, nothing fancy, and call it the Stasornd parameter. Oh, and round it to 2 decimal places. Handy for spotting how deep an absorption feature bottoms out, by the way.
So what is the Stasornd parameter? 8.46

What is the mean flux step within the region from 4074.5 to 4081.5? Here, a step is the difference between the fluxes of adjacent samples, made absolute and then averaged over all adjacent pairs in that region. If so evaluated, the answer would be 0.25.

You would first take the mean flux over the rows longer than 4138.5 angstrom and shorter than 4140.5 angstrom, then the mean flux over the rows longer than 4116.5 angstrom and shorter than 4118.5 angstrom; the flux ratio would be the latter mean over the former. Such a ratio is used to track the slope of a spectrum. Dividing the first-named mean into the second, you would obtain 0.91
